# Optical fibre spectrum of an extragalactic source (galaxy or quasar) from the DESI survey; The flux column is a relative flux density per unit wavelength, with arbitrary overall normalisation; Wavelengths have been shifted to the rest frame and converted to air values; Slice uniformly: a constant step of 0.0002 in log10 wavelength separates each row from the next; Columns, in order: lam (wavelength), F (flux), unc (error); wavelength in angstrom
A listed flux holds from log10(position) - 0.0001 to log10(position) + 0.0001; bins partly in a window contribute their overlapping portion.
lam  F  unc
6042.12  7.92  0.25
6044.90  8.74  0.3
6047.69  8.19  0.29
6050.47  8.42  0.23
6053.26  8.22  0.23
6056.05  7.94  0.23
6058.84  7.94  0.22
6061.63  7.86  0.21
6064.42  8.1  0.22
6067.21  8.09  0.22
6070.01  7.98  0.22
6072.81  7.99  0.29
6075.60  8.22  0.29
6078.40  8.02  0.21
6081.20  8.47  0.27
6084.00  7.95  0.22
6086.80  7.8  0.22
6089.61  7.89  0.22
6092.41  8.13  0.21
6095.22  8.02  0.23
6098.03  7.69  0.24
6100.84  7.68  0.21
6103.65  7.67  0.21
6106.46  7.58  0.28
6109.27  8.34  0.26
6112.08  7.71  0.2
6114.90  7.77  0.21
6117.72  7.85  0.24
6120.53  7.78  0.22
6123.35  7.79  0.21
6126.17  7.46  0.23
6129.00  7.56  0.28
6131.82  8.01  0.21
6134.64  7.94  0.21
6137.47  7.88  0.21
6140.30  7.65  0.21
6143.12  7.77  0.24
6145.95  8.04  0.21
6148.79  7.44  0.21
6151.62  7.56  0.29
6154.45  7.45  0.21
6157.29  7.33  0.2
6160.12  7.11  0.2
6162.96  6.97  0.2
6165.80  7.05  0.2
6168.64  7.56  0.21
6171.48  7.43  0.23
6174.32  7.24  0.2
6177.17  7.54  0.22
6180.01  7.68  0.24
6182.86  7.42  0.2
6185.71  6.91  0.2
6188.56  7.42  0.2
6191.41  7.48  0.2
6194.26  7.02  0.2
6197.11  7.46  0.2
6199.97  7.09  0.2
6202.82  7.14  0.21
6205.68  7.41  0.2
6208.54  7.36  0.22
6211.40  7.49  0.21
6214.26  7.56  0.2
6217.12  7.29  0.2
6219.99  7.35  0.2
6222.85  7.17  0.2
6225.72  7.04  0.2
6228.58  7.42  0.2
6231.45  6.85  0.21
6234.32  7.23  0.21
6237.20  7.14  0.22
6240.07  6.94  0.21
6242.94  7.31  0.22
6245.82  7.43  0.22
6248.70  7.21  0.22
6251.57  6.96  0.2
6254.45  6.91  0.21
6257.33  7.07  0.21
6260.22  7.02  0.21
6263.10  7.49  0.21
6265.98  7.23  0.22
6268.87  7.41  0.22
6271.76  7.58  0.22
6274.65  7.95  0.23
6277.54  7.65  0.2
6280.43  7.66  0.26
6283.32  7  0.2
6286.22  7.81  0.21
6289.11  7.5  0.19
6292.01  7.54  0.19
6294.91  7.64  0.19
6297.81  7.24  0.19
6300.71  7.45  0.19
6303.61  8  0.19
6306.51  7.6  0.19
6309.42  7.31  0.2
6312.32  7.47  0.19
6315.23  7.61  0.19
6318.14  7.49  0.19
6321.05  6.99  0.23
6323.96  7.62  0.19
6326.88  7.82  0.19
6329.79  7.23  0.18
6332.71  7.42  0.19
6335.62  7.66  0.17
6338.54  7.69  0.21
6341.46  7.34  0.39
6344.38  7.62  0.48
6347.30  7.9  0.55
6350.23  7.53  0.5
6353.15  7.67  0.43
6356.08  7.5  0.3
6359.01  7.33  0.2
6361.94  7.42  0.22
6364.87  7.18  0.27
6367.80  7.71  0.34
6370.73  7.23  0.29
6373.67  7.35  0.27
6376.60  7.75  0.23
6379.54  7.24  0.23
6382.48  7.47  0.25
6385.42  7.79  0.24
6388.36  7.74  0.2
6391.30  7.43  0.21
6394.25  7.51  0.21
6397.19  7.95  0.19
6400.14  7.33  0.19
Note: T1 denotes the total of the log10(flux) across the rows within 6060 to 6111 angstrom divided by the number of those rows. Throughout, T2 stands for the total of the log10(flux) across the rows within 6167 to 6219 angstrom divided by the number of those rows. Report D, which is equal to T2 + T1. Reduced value 1.77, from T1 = 0.90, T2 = 0.867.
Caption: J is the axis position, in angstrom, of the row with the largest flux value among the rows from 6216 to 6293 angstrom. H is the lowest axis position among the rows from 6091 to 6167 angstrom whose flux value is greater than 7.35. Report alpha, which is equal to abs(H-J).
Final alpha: 182.2 angstrom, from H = 6092.41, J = 6274.65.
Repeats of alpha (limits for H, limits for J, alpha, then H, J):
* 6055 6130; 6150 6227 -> 124.0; 6056.05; 6180.01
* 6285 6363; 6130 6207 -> 140.3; 6286.22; 6145.95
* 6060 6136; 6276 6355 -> 242.0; 6061.63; 6303.61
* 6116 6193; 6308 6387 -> 229.6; 6117.72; 6347.30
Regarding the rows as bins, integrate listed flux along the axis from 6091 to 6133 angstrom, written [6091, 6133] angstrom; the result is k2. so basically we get 328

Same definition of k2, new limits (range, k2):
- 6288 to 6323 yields 262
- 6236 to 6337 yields 749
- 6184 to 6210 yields 189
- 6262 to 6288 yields 196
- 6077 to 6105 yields 222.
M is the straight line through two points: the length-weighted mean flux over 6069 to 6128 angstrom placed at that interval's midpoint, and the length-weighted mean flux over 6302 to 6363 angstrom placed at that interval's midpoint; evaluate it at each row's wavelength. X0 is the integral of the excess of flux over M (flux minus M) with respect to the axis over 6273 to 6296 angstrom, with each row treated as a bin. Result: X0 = -0.3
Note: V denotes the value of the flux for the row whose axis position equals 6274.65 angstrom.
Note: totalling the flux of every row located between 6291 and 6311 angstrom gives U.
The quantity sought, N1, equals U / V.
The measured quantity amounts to 7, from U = 53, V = 7.95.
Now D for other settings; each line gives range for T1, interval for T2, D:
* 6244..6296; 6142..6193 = 1.74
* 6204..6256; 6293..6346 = 1.73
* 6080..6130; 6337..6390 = 1.77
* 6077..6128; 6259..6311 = 1.77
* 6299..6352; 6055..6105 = 1.78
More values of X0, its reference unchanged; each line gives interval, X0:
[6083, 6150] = -3.7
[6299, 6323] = -1.9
